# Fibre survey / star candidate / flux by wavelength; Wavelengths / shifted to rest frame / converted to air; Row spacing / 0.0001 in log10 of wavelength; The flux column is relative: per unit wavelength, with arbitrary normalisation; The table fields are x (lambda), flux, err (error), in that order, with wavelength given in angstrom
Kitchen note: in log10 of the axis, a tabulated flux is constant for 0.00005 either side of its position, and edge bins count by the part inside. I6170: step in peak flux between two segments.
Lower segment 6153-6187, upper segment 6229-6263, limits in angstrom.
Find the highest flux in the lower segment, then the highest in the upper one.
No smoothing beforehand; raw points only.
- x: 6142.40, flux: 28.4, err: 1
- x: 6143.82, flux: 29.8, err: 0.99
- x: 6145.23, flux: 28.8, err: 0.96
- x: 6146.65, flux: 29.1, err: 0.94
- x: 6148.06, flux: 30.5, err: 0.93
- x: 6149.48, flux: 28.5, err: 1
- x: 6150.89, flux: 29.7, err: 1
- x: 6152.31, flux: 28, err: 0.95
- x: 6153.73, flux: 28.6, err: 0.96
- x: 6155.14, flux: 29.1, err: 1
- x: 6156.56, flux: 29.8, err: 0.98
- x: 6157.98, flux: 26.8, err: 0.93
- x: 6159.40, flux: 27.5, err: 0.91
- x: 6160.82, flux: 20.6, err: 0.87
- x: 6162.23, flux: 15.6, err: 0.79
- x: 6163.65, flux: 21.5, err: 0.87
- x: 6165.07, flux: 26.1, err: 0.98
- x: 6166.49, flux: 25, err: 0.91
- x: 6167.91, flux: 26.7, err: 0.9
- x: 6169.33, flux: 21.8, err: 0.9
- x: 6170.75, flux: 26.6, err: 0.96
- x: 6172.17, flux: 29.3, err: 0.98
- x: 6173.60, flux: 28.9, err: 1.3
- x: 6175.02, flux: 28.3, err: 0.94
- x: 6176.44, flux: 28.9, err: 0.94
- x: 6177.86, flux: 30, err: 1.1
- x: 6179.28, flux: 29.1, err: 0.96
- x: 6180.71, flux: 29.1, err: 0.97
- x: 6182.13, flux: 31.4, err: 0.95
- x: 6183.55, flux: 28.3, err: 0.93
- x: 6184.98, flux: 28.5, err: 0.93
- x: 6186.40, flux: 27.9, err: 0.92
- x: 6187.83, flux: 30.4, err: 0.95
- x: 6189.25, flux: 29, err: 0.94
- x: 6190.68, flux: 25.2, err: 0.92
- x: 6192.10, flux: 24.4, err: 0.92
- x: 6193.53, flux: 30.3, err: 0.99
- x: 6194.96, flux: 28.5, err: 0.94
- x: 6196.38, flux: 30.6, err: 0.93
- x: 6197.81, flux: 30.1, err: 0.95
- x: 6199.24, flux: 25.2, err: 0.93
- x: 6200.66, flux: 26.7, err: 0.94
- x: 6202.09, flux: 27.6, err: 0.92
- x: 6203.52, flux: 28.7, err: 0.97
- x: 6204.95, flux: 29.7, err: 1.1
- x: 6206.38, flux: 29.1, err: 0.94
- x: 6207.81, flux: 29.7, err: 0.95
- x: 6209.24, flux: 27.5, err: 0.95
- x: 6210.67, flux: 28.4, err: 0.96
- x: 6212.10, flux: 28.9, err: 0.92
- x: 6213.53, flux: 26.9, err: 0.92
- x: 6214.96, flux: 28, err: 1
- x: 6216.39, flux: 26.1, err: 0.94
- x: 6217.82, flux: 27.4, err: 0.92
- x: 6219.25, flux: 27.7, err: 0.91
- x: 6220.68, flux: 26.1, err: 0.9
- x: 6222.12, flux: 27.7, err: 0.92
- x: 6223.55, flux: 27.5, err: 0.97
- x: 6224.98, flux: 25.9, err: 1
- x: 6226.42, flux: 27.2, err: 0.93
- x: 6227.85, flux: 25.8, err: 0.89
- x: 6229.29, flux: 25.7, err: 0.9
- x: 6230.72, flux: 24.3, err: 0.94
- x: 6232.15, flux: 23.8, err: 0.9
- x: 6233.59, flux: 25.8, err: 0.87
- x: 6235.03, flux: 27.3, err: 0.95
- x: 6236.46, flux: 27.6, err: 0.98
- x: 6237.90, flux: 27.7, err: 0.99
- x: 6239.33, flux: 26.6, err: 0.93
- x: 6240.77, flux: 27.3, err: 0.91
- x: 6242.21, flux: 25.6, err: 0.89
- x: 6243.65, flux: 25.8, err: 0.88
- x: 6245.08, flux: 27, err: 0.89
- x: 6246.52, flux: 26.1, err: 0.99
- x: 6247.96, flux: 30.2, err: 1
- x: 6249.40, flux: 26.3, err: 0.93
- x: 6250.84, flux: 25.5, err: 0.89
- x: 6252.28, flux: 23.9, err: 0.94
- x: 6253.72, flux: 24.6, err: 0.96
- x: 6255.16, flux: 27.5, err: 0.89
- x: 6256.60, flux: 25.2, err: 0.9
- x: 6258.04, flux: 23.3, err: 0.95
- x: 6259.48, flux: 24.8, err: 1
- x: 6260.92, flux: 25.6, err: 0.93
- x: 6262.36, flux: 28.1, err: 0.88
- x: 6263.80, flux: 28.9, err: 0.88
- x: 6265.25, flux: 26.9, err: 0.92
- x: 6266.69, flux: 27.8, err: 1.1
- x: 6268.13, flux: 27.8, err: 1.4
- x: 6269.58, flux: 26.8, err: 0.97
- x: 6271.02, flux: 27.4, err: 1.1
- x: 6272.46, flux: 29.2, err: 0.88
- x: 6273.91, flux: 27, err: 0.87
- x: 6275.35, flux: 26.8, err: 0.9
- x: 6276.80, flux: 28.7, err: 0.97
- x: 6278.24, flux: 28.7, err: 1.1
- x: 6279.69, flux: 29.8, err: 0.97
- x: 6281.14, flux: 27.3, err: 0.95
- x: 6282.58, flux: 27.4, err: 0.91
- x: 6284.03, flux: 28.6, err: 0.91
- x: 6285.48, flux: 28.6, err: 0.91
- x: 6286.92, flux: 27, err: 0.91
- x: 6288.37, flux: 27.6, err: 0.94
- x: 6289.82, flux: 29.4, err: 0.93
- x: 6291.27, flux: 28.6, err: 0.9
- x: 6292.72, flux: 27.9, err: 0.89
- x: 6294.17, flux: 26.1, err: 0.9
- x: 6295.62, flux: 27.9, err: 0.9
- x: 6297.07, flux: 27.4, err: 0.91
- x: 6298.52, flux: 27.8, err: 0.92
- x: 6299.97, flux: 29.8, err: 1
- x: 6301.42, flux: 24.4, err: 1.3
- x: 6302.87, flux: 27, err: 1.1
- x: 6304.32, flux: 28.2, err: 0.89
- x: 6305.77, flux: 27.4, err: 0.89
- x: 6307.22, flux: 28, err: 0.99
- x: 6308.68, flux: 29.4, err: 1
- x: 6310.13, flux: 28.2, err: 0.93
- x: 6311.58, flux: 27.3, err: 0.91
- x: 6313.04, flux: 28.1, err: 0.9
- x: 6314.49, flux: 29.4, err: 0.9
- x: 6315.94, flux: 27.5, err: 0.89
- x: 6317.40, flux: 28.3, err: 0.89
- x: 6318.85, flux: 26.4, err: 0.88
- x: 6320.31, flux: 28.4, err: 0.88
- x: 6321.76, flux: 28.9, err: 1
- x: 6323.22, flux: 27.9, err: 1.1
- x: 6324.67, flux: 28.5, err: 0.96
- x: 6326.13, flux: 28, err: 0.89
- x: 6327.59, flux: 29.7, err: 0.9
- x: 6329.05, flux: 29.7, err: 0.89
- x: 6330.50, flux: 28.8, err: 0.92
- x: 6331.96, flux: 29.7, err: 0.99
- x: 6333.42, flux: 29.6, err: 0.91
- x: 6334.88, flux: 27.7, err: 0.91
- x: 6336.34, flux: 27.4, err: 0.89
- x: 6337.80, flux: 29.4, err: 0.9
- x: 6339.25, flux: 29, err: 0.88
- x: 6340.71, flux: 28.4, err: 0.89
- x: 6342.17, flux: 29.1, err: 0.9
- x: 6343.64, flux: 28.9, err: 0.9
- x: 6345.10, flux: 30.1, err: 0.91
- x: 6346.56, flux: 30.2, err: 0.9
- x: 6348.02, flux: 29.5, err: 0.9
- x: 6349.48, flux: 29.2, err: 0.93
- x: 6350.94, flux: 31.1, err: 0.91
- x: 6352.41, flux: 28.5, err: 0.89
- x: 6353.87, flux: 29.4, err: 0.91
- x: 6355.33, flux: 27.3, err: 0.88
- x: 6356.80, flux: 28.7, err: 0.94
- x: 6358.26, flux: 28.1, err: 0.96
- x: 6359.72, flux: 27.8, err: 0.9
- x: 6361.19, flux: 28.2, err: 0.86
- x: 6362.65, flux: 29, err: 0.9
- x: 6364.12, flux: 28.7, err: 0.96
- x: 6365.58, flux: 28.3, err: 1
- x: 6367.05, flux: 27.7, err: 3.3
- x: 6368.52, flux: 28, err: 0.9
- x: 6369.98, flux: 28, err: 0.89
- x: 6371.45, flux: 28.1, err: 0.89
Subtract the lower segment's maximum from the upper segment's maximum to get -1.2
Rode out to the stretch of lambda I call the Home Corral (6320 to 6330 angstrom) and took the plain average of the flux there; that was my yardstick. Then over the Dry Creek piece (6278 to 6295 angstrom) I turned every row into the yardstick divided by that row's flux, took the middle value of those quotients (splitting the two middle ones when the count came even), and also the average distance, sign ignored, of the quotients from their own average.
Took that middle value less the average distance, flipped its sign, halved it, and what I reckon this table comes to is -0.493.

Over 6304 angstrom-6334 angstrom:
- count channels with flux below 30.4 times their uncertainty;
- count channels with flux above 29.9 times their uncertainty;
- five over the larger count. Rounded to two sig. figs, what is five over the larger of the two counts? 0.31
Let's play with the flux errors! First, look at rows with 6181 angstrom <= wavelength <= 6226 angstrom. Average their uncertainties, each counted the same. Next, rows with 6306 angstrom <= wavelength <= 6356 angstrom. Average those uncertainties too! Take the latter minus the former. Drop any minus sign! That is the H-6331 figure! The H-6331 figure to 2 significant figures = 0.028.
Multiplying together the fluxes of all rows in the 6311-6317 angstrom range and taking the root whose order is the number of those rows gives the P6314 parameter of 28.1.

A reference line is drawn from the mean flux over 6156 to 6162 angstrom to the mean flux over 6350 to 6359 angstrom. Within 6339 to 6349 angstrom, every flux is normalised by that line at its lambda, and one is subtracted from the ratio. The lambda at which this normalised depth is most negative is 6340.71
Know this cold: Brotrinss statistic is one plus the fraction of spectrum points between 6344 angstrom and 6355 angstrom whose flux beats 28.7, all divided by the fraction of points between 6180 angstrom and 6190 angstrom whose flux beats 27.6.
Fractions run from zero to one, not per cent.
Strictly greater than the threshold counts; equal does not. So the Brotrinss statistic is 1.9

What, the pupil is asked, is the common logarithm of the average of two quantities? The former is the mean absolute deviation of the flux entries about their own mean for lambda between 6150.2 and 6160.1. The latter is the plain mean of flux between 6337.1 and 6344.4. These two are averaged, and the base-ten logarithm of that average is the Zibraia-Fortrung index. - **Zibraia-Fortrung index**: 1.17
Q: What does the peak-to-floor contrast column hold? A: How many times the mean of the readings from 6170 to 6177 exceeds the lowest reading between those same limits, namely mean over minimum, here 1.07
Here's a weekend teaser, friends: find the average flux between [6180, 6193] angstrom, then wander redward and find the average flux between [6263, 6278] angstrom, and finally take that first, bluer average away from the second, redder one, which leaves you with -0.5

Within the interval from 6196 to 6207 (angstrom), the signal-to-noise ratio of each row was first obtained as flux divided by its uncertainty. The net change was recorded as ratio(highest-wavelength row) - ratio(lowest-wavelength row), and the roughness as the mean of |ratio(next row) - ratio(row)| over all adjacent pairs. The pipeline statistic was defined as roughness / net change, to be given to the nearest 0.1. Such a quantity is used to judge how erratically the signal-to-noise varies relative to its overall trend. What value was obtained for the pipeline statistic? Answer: -1.2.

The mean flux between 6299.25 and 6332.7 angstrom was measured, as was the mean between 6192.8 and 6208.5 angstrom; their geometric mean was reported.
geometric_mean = 28.5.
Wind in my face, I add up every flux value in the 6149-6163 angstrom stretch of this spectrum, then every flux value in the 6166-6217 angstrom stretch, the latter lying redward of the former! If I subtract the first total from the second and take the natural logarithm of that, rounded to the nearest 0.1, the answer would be 6.6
